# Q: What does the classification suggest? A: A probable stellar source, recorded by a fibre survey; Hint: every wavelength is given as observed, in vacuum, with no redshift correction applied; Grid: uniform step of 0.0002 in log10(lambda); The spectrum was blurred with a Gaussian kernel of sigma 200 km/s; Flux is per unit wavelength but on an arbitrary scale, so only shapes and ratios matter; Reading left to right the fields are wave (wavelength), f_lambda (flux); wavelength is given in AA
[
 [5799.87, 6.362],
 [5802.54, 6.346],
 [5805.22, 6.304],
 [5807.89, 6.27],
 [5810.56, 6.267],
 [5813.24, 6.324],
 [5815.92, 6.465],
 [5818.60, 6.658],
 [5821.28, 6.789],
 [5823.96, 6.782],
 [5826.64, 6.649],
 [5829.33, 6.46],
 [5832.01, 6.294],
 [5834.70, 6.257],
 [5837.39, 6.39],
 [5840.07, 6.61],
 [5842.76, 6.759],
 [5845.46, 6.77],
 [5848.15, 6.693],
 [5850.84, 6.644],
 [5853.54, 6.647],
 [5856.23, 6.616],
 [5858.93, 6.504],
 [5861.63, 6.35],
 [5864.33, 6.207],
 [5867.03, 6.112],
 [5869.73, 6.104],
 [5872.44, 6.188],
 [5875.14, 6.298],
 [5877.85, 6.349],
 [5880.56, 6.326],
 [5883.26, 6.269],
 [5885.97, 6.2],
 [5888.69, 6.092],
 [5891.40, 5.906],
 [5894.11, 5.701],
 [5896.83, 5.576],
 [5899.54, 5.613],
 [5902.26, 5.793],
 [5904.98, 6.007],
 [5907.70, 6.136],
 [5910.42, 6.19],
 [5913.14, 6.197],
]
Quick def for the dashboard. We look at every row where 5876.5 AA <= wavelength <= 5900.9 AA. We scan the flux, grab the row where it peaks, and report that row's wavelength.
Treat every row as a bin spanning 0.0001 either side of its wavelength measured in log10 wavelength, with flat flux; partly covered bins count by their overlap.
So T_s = 5877.85 AA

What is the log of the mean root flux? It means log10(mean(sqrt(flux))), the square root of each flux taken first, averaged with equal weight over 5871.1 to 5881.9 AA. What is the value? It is 0.399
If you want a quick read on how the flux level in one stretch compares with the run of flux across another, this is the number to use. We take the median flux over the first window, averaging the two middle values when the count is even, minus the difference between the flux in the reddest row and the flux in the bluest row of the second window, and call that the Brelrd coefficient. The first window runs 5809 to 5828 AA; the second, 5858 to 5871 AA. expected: 7.05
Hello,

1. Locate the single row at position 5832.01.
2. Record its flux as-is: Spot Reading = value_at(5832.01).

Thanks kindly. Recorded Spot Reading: 6.294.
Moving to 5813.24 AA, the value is 6.324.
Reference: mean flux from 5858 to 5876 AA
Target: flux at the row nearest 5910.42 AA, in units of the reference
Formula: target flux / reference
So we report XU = 0.99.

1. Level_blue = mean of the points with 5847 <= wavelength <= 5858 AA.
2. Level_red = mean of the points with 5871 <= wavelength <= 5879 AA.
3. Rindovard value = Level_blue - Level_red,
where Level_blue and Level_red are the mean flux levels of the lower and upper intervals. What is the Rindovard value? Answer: 0.4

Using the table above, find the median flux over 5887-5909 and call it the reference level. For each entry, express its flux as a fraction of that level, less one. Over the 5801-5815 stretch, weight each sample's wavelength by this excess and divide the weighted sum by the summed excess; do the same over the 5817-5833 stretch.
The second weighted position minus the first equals 16.6 AA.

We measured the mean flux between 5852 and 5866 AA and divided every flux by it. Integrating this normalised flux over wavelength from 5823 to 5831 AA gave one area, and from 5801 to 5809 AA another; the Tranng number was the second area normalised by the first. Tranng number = 0.95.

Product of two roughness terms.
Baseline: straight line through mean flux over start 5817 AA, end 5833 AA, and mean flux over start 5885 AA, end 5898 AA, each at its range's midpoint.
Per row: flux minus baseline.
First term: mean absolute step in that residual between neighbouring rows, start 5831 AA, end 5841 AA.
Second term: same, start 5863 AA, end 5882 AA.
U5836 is 0.0099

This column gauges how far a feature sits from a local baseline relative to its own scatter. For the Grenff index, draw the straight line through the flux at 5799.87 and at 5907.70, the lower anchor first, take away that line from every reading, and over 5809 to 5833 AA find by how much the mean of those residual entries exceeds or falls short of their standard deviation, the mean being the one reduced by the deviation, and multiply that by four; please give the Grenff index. 0.0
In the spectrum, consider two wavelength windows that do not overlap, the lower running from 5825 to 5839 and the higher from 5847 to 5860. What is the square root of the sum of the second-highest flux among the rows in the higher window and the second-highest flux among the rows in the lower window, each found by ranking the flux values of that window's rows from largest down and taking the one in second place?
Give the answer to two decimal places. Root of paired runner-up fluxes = 3.62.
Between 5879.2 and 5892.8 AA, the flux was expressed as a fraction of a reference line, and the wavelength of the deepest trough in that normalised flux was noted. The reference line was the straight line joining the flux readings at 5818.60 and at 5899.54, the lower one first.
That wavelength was 5891.40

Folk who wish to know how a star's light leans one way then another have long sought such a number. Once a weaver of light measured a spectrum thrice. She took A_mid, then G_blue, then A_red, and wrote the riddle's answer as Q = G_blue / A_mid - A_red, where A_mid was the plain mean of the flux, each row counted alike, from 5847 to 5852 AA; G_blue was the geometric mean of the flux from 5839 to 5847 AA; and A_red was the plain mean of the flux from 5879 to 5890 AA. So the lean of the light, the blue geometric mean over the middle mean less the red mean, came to -5.22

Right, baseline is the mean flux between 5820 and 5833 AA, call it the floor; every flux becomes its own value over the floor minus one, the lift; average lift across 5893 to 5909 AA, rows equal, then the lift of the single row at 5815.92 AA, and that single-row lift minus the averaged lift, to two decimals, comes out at 0.10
